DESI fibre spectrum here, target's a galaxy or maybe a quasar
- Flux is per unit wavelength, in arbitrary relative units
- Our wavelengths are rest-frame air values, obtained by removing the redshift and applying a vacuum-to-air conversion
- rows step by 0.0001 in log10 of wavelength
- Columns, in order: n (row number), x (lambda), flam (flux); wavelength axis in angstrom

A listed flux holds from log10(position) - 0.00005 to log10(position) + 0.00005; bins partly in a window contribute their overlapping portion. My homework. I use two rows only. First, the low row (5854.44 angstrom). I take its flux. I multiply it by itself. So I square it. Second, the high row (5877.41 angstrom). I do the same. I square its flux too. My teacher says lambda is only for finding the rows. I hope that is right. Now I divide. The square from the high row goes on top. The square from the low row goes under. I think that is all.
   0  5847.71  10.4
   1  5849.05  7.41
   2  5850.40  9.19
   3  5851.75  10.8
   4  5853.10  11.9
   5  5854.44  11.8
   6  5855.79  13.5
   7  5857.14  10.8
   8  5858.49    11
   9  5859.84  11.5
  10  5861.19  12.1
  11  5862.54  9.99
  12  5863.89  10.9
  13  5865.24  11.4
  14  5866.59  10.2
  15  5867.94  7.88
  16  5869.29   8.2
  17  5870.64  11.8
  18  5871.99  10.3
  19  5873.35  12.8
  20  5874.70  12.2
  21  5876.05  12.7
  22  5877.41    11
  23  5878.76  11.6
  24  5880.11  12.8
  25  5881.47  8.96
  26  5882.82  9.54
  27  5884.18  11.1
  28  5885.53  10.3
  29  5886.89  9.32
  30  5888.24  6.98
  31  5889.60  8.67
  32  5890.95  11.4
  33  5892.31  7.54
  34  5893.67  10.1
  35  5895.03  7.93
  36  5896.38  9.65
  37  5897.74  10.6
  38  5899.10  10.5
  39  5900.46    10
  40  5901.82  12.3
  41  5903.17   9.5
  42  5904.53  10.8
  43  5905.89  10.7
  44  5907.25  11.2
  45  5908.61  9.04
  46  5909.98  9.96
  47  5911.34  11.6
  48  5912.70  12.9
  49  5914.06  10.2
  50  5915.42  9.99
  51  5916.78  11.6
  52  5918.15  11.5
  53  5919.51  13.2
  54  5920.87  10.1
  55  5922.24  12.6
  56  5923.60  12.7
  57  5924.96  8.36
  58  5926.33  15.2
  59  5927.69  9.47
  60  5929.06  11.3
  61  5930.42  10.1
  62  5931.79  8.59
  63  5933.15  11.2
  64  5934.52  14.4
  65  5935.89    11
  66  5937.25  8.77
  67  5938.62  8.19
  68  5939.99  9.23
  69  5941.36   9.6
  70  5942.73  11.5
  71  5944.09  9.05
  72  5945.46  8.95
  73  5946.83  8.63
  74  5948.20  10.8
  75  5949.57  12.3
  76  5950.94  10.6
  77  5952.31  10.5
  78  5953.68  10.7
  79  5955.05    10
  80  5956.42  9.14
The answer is 0.9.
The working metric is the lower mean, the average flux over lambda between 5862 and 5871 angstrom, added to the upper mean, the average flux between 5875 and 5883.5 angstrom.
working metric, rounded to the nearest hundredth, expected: 21.15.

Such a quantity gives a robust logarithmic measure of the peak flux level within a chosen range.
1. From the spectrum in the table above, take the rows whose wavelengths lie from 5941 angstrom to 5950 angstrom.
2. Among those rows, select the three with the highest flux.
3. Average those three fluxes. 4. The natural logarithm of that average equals 2.45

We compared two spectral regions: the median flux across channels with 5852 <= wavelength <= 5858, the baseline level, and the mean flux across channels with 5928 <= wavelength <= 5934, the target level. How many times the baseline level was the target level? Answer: 0.87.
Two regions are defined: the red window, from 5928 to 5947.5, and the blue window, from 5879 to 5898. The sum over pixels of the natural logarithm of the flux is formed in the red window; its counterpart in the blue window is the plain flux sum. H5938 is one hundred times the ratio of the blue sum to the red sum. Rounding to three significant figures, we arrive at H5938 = 420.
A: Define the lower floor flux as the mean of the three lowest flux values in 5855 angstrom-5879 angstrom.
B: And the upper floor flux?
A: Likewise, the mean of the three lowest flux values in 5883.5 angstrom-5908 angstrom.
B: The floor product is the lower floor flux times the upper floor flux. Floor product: 65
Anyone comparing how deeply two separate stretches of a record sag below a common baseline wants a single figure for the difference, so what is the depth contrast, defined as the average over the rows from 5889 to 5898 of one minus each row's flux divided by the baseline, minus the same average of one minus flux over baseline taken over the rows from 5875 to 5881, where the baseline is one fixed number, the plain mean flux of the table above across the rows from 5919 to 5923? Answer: 0.22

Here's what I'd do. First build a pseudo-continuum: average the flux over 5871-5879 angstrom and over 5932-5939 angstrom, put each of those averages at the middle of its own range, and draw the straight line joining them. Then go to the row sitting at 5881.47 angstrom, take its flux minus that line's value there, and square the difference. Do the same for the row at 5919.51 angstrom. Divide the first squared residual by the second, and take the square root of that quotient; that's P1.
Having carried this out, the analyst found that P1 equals 1.2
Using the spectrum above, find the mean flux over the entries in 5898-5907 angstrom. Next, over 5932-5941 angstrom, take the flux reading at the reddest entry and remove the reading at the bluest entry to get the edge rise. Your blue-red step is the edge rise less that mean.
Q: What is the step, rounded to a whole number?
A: -13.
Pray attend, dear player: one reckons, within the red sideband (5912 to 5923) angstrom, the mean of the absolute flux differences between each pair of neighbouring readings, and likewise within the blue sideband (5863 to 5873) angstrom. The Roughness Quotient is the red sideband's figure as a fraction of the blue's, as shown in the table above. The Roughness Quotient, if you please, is 1.1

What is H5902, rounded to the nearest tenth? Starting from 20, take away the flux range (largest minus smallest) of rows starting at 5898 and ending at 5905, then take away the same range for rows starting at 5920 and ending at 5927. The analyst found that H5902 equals 10.4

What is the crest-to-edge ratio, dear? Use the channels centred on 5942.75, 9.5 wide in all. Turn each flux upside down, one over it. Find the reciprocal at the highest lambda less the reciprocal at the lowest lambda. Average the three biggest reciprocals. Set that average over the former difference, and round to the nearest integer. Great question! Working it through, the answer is -19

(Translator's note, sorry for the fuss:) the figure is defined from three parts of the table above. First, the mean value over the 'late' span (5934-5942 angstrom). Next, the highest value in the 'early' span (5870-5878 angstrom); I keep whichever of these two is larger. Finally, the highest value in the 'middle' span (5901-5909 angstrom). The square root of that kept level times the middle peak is 12.5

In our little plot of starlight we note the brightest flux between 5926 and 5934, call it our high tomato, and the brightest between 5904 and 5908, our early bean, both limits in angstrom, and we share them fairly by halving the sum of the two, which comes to 13.2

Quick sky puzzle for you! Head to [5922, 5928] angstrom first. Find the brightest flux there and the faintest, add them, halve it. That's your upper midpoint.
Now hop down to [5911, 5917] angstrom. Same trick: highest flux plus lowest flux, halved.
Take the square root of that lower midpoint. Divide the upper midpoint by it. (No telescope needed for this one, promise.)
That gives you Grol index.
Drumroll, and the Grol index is 3.48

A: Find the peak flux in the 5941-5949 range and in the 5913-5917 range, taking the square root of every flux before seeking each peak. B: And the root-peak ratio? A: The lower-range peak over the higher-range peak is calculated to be 1.00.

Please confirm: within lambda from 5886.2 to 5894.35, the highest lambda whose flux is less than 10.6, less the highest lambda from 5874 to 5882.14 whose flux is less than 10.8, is 12.2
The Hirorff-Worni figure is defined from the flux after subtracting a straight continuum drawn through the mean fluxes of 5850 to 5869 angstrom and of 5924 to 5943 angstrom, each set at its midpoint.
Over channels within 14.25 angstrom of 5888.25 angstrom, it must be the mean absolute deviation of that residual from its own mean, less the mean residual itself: 1.8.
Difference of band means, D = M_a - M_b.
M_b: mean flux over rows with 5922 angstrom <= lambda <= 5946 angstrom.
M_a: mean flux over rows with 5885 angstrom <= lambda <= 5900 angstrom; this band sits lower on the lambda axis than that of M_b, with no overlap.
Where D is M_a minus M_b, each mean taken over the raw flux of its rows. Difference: -1.2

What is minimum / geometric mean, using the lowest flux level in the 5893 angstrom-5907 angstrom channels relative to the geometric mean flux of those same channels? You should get 0.78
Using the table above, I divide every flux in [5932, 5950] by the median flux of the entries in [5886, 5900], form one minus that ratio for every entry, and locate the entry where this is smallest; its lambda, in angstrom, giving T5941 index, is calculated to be 5934.52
